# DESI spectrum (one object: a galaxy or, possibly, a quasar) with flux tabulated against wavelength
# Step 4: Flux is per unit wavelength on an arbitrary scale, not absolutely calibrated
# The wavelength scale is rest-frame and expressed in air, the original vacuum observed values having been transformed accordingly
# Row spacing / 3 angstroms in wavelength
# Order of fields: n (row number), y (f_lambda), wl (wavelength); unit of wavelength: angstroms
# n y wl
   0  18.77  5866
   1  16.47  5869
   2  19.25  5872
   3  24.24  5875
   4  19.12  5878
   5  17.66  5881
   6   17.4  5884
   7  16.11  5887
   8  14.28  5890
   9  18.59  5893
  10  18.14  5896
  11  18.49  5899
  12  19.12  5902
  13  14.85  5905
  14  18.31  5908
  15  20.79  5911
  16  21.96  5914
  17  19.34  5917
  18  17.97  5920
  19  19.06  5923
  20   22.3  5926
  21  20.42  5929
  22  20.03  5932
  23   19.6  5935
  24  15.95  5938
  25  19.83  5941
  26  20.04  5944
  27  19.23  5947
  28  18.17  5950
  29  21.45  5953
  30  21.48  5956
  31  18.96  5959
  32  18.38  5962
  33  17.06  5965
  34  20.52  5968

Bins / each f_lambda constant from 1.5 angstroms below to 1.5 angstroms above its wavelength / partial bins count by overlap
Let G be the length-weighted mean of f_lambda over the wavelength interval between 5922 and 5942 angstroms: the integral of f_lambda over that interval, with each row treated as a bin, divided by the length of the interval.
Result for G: 19.6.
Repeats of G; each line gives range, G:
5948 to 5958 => 20.2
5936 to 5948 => 18.8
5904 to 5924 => 19.0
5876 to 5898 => 17.5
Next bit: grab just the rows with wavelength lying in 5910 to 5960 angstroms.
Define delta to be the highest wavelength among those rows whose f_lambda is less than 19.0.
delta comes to 5959 angstroms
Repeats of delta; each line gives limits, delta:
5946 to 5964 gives 5962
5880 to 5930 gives 5920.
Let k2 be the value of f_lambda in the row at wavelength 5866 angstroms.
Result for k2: 18.77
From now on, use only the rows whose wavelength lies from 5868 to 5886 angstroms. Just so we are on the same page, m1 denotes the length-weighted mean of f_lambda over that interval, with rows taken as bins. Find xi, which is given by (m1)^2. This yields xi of 362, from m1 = 19.0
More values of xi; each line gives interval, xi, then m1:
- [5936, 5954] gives 363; 19.1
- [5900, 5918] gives 362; 19.0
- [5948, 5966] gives 373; 19.3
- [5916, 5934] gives 394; 19.9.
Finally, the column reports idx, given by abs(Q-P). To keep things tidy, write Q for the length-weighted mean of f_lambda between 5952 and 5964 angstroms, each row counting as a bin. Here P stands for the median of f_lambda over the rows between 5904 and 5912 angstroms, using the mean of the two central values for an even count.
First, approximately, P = 18.3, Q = 19.9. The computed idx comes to 1.6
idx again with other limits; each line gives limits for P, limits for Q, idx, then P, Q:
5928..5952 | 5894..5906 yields 1.9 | 19.7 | 17.8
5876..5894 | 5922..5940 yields 2.1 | 17.5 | 19.6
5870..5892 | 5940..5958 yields 2.3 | 17.7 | 20.0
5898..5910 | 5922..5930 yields 2.3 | 18.4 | 20.7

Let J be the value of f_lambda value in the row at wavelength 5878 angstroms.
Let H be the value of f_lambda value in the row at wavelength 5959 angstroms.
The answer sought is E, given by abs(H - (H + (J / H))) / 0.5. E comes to 2.02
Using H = 18.96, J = 19.12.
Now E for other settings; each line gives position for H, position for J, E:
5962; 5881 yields 1.92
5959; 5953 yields 2.26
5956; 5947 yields 1.79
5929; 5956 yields 2.10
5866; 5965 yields 1.82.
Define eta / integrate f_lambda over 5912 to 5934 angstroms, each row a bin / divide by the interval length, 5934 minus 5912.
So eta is 20.2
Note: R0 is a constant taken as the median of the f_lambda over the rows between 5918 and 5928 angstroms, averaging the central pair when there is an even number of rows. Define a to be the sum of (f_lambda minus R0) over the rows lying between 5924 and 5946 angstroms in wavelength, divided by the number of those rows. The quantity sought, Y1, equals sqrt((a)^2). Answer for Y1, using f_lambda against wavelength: 0.7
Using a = 0.7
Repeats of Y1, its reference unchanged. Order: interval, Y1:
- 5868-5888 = 0.5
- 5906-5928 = 0.9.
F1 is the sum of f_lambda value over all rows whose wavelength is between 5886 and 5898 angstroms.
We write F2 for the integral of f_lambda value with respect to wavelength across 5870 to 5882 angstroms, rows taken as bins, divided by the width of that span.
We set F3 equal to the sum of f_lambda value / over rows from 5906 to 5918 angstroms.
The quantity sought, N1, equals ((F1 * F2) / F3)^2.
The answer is 279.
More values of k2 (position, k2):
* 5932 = 20.03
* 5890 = 14.28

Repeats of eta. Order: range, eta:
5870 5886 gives 19.3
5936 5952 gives 18.8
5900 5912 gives 18.2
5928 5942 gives 19.1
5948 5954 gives 19.6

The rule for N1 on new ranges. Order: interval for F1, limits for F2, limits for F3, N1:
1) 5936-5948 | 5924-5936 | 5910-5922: 372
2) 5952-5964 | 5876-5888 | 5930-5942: 363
